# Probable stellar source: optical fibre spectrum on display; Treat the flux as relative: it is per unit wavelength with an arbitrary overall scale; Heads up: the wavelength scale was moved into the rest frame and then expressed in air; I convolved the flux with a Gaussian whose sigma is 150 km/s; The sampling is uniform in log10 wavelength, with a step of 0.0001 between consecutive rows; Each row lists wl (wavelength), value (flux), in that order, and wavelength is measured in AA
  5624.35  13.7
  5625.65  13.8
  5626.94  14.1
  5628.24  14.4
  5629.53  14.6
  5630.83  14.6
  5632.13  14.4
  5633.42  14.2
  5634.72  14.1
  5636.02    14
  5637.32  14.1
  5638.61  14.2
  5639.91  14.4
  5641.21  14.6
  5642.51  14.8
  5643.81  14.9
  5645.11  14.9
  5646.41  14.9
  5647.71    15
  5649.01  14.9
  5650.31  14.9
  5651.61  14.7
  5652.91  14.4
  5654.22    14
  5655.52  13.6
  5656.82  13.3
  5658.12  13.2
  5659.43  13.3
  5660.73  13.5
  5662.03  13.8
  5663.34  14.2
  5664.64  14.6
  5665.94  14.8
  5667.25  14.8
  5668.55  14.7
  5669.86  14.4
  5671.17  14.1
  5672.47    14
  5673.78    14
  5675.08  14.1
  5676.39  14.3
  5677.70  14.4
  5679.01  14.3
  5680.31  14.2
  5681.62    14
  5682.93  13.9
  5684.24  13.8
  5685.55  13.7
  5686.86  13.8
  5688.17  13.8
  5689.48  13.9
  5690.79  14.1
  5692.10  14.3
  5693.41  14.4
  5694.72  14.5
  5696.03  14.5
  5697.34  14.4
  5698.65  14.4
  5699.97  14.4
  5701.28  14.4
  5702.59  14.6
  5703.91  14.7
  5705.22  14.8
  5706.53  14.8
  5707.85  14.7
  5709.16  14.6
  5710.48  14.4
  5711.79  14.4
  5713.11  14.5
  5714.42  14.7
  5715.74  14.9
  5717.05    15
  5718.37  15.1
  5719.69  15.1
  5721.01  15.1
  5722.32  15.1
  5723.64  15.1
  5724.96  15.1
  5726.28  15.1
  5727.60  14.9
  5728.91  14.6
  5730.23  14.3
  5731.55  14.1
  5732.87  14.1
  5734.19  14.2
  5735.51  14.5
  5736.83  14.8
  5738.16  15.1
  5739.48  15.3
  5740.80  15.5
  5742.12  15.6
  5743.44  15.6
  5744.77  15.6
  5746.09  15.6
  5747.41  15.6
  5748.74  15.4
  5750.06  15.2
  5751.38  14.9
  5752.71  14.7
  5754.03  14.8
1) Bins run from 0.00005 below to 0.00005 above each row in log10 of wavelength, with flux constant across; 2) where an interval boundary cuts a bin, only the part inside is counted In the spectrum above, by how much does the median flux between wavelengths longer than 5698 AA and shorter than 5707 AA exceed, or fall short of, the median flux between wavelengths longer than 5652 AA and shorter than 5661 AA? 1.10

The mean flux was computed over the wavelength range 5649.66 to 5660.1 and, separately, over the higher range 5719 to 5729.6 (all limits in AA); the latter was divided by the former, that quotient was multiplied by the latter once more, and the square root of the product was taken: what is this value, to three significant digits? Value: 4.02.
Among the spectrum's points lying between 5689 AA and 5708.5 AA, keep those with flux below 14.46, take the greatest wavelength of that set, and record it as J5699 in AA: 5701.28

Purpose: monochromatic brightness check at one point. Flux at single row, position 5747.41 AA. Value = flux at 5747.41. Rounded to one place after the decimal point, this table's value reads 15.6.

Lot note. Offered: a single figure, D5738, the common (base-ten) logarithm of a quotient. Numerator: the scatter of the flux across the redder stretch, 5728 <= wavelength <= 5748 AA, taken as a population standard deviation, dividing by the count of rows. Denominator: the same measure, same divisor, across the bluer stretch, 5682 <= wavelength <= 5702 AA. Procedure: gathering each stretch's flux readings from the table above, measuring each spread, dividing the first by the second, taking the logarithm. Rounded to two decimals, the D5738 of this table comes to 0.31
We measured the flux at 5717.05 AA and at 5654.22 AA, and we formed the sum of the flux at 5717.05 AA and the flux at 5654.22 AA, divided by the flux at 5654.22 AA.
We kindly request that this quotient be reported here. 2.071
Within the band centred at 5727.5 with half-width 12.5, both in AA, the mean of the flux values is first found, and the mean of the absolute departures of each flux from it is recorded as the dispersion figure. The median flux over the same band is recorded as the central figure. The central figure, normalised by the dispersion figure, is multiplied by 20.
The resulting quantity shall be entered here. 916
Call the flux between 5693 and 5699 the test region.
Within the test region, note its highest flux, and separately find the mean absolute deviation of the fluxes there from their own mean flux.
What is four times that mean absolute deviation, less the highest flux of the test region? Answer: -14.31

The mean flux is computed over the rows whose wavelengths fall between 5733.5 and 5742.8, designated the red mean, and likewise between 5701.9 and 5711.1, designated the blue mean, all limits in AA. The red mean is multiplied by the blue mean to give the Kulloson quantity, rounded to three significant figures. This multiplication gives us 220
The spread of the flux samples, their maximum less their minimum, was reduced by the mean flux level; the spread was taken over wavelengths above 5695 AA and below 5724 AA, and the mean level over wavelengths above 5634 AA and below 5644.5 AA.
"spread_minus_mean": -13.7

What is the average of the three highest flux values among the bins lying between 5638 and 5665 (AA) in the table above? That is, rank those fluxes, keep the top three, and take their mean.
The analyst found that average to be 14.9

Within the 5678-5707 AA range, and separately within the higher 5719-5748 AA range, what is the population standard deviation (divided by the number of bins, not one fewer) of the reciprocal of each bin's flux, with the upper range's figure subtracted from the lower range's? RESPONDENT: -0.0006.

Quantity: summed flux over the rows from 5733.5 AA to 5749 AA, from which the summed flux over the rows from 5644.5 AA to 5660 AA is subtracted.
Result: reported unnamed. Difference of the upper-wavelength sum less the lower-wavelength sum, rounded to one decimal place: 11.7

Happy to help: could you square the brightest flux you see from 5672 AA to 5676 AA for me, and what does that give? 199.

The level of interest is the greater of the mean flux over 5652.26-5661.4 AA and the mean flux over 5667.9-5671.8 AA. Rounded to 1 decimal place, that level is 14.4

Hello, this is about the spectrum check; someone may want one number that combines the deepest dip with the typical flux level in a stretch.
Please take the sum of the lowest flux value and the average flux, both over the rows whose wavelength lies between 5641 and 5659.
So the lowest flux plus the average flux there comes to 27.6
